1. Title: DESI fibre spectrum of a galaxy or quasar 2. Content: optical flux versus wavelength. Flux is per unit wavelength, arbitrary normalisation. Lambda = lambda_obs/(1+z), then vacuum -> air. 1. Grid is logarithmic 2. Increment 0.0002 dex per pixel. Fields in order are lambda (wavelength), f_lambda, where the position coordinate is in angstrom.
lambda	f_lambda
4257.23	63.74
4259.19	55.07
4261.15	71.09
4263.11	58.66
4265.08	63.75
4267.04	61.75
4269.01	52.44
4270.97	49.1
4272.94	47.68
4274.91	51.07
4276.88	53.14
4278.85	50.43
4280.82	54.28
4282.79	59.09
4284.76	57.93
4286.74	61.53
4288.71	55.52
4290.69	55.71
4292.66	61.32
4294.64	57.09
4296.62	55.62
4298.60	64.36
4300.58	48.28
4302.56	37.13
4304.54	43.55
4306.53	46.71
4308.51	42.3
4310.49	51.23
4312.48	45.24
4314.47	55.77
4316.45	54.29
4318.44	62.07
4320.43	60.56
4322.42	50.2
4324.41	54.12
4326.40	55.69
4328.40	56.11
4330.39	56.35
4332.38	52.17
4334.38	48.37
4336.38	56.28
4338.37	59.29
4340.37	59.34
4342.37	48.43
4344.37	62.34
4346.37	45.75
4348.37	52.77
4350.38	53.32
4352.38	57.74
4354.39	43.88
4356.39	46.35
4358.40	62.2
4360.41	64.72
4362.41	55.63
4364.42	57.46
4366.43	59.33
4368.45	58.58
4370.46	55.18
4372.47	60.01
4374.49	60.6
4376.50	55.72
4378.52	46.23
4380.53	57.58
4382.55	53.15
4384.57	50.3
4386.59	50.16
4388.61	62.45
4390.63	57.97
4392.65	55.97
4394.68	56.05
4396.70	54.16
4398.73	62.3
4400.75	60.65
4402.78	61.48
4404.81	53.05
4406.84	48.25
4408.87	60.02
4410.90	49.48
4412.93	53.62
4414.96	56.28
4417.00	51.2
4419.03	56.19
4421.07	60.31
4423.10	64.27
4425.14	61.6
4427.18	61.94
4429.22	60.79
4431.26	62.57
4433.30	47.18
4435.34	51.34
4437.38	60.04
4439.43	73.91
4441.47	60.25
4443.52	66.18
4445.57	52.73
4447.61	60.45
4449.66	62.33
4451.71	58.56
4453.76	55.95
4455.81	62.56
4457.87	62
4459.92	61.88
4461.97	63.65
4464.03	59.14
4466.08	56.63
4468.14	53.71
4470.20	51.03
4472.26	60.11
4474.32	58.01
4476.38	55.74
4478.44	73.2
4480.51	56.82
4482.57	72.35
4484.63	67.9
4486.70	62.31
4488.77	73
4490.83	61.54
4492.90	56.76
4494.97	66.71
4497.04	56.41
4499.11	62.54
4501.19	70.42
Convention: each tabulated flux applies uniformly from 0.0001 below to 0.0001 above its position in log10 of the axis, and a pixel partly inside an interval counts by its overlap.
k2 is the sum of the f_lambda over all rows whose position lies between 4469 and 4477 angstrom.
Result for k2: 225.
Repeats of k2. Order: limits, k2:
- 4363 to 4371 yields 231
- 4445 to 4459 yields 415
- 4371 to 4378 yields 176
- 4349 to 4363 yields 384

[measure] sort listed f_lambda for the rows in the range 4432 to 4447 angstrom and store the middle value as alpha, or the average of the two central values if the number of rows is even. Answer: 60.0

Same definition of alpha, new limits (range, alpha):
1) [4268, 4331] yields 54.3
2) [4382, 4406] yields 56.0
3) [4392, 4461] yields 60.1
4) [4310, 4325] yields 54.2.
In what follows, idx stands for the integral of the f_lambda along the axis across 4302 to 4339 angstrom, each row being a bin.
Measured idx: 1927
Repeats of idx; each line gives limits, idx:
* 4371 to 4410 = 2187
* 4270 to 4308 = 2014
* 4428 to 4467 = 2337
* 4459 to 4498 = 2396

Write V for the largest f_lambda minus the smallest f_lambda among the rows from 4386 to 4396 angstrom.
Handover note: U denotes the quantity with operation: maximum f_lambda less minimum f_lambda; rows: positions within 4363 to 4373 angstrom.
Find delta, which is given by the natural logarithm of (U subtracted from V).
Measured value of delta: 2.0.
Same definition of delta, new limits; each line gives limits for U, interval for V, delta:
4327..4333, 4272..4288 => 2.3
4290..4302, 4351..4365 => 1.6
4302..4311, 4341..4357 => 1.5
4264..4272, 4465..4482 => 2.0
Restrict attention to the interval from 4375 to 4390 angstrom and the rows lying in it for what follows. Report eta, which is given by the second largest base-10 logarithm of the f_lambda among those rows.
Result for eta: 1.76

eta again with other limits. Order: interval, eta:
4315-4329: 1.78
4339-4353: 1.77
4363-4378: 1.78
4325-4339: 1.75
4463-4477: 1.77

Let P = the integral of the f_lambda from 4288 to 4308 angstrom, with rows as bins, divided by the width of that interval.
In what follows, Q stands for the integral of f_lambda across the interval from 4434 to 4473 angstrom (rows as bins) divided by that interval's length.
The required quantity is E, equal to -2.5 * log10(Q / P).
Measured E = -0.14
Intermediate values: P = 52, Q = 59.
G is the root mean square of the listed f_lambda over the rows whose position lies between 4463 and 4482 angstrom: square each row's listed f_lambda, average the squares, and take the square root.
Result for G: 59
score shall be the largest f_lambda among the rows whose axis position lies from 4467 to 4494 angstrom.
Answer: 73.2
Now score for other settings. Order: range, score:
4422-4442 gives 73.91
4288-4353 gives 64.36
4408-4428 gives 64.27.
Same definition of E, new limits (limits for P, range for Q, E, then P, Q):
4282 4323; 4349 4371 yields -0.04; 54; 56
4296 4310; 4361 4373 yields -0.20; 48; 58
